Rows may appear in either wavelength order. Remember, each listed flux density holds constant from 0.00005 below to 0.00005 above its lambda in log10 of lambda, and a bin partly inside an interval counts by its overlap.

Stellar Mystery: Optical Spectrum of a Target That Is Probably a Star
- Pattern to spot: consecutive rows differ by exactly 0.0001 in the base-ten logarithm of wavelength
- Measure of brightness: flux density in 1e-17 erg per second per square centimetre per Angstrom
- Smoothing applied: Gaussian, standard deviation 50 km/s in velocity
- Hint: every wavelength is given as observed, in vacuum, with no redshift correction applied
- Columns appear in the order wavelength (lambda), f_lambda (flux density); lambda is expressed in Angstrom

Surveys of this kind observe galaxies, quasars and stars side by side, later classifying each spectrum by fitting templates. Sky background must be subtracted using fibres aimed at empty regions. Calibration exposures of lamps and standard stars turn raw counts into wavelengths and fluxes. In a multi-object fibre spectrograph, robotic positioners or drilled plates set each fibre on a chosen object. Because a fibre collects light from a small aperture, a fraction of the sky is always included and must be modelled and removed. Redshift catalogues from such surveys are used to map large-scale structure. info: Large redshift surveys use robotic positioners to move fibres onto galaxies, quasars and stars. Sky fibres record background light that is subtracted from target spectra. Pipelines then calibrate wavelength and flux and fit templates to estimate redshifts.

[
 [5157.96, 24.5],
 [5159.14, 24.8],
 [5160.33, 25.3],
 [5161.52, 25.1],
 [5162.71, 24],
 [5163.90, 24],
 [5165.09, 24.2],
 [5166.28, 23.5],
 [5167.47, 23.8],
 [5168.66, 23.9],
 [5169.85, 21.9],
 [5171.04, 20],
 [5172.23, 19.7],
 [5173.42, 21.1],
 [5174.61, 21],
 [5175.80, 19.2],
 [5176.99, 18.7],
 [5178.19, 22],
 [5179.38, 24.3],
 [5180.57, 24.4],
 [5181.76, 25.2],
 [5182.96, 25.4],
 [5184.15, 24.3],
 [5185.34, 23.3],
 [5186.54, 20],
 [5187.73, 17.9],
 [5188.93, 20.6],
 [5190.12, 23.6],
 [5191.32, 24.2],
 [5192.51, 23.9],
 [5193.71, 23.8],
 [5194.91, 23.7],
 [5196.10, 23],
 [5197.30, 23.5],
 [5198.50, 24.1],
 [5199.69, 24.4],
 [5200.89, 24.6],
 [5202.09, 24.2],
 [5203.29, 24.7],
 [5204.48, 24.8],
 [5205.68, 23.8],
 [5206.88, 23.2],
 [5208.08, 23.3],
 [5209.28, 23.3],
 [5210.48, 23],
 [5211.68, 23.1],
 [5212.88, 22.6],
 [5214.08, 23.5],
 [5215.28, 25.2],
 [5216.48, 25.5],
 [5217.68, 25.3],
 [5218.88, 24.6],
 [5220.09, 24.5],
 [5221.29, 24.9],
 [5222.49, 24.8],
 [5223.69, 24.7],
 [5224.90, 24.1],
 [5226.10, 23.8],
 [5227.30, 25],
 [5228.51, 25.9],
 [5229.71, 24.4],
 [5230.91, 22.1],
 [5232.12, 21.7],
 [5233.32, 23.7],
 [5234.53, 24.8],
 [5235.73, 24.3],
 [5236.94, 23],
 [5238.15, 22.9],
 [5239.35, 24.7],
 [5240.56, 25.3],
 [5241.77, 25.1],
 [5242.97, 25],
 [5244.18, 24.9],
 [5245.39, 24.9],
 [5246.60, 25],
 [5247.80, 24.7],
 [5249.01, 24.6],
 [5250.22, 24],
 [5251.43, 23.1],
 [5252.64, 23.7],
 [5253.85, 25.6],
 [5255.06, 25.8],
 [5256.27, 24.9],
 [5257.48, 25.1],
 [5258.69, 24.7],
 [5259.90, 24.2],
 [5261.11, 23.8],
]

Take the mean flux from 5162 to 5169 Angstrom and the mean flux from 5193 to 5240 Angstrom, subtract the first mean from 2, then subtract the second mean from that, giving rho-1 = -45.9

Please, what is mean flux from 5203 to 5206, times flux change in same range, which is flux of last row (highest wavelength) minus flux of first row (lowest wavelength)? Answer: -22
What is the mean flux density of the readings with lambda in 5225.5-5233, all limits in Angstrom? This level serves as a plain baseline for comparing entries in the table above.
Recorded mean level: 23.8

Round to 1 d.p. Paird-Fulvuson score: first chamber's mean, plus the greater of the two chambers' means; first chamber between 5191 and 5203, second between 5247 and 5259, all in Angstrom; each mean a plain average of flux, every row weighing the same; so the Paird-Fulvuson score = 48.6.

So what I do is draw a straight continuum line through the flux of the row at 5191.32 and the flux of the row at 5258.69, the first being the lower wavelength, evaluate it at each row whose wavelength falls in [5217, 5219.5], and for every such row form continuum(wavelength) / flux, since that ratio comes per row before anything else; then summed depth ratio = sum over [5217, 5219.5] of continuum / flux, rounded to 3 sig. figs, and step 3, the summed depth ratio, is 1.96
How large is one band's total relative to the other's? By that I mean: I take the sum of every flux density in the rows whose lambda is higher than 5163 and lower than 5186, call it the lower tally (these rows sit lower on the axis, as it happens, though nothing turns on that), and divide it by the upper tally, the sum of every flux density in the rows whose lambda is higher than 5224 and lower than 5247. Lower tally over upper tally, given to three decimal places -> 0.933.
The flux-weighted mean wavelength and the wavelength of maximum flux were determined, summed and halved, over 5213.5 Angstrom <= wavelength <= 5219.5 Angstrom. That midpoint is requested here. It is 5216.5 Angstrom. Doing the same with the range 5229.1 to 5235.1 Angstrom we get 5233.3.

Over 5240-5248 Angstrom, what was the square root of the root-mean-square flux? 5.00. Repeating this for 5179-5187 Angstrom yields 4.89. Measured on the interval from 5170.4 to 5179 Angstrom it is 4.50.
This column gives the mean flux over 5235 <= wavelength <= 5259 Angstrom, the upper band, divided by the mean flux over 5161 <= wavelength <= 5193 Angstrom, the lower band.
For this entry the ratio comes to 1.09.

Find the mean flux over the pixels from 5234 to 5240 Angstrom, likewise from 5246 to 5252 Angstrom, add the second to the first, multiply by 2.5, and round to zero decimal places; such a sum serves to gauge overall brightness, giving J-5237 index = 121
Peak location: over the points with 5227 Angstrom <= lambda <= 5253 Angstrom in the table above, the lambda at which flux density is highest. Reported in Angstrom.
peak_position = 5228.51 Angstrom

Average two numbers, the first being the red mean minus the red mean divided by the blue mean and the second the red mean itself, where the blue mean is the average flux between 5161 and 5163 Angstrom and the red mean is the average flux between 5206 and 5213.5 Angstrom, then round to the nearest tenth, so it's 22.6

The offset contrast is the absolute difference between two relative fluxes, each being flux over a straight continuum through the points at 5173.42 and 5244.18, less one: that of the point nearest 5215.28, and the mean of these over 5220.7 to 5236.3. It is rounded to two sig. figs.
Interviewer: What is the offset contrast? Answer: 0.074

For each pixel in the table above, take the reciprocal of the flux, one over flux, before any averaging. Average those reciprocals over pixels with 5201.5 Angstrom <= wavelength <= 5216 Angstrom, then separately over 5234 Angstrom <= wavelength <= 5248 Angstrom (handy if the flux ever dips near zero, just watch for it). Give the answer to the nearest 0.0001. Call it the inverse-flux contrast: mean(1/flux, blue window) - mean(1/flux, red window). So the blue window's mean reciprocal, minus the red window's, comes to 0.0014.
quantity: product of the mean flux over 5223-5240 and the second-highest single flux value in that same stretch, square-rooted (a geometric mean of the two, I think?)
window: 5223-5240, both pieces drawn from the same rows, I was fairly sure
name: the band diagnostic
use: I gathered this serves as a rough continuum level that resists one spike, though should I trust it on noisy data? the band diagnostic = 24.5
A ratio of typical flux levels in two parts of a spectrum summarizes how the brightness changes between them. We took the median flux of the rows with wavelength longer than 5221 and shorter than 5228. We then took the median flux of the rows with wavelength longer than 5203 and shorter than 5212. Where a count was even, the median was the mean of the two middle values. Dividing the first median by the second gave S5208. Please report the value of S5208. 1.06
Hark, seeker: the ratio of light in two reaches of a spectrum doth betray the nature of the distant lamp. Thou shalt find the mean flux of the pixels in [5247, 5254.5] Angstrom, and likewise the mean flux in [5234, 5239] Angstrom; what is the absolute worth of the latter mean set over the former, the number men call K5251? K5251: 0.98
